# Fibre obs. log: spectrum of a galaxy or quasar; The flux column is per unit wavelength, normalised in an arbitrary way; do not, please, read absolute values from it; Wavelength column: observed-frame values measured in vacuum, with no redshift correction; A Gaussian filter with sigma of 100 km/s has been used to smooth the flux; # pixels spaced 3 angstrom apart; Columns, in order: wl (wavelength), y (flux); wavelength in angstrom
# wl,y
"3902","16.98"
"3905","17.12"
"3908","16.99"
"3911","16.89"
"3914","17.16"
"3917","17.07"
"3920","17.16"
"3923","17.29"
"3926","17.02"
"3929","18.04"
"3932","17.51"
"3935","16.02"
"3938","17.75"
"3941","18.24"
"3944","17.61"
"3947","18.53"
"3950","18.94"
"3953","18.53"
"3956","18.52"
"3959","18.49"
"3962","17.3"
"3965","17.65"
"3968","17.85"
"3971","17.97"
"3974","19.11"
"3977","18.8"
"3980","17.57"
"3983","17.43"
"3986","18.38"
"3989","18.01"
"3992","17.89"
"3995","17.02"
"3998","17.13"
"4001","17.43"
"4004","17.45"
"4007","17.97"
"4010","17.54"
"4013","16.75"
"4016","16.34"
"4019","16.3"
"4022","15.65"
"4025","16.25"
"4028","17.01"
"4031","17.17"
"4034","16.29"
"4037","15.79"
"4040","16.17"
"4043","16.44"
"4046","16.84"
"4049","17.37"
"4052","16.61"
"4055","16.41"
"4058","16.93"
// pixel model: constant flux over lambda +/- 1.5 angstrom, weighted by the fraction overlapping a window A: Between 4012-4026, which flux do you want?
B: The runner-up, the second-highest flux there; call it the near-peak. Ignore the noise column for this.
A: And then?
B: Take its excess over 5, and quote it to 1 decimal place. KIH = 11.3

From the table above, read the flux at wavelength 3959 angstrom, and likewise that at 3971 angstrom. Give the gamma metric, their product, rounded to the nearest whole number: 332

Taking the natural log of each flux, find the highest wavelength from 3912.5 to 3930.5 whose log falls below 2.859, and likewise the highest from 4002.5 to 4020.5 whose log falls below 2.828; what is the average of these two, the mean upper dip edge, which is 3972.5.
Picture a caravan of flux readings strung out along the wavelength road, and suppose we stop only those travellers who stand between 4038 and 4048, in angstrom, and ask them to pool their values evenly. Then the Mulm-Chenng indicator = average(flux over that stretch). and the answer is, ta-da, 16.5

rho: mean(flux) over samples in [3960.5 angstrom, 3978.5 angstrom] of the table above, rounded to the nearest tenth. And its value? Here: 18.1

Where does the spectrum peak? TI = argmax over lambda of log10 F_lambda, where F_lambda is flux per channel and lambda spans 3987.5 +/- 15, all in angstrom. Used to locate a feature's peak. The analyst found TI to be 3974 angstrom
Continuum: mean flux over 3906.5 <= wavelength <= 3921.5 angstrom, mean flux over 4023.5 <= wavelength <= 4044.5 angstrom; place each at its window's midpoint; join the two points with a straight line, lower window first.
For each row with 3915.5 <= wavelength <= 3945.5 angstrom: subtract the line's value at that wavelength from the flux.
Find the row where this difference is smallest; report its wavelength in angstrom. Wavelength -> 3935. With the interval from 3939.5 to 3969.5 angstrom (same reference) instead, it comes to 3962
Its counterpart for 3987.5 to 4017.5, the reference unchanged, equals 4016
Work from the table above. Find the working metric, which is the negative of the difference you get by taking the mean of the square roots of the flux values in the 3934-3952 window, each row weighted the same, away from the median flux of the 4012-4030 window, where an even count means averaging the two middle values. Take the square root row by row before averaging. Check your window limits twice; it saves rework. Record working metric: -12.1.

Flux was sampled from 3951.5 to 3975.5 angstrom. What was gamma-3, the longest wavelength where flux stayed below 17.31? 3962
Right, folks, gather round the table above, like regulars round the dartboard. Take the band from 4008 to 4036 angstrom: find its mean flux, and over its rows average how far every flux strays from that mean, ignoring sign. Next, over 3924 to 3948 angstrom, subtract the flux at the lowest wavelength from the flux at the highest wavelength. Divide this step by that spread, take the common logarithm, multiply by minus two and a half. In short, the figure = -1.3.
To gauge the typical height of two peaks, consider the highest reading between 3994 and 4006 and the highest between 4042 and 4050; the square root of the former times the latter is 17.4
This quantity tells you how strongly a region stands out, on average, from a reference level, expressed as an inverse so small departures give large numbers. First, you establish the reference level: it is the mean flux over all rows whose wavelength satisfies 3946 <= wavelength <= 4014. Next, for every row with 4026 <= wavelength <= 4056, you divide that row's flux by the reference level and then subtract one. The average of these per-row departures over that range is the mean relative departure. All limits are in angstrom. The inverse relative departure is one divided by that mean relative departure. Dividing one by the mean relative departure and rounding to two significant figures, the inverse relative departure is -14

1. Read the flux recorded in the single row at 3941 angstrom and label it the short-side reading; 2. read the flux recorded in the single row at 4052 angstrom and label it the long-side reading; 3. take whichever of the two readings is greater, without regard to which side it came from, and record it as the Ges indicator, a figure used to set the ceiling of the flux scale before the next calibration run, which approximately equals 18.2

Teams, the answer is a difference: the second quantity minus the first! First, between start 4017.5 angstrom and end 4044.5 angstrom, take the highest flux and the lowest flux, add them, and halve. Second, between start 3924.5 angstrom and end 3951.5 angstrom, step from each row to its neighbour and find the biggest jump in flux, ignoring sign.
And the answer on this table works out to -14.7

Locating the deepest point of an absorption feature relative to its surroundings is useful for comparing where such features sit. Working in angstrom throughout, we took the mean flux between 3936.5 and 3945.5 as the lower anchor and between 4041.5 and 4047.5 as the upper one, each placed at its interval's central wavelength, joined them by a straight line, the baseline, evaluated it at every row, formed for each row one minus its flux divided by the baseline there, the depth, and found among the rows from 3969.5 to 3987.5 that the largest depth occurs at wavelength 3983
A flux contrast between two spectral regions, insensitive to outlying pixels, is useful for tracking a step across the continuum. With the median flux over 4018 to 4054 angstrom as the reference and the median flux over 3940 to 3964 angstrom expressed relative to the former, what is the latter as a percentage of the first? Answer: 113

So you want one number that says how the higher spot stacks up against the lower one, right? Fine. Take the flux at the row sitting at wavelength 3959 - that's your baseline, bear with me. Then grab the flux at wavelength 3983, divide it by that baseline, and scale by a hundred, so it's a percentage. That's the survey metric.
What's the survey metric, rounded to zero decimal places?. 94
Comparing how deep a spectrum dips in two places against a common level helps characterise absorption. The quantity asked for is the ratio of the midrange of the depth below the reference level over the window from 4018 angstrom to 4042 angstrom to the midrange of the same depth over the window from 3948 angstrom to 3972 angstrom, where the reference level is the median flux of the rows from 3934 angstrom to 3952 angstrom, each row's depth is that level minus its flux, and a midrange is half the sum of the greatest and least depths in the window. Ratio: -13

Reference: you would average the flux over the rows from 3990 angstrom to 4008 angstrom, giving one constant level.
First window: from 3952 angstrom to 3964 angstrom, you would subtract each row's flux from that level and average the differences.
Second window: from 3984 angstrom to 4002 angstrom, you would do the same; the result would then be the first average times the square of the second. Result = -0.02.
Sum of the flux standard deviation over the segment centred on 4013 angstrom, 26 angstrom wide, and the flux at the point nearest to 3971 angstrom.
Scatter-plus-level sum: 18.7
